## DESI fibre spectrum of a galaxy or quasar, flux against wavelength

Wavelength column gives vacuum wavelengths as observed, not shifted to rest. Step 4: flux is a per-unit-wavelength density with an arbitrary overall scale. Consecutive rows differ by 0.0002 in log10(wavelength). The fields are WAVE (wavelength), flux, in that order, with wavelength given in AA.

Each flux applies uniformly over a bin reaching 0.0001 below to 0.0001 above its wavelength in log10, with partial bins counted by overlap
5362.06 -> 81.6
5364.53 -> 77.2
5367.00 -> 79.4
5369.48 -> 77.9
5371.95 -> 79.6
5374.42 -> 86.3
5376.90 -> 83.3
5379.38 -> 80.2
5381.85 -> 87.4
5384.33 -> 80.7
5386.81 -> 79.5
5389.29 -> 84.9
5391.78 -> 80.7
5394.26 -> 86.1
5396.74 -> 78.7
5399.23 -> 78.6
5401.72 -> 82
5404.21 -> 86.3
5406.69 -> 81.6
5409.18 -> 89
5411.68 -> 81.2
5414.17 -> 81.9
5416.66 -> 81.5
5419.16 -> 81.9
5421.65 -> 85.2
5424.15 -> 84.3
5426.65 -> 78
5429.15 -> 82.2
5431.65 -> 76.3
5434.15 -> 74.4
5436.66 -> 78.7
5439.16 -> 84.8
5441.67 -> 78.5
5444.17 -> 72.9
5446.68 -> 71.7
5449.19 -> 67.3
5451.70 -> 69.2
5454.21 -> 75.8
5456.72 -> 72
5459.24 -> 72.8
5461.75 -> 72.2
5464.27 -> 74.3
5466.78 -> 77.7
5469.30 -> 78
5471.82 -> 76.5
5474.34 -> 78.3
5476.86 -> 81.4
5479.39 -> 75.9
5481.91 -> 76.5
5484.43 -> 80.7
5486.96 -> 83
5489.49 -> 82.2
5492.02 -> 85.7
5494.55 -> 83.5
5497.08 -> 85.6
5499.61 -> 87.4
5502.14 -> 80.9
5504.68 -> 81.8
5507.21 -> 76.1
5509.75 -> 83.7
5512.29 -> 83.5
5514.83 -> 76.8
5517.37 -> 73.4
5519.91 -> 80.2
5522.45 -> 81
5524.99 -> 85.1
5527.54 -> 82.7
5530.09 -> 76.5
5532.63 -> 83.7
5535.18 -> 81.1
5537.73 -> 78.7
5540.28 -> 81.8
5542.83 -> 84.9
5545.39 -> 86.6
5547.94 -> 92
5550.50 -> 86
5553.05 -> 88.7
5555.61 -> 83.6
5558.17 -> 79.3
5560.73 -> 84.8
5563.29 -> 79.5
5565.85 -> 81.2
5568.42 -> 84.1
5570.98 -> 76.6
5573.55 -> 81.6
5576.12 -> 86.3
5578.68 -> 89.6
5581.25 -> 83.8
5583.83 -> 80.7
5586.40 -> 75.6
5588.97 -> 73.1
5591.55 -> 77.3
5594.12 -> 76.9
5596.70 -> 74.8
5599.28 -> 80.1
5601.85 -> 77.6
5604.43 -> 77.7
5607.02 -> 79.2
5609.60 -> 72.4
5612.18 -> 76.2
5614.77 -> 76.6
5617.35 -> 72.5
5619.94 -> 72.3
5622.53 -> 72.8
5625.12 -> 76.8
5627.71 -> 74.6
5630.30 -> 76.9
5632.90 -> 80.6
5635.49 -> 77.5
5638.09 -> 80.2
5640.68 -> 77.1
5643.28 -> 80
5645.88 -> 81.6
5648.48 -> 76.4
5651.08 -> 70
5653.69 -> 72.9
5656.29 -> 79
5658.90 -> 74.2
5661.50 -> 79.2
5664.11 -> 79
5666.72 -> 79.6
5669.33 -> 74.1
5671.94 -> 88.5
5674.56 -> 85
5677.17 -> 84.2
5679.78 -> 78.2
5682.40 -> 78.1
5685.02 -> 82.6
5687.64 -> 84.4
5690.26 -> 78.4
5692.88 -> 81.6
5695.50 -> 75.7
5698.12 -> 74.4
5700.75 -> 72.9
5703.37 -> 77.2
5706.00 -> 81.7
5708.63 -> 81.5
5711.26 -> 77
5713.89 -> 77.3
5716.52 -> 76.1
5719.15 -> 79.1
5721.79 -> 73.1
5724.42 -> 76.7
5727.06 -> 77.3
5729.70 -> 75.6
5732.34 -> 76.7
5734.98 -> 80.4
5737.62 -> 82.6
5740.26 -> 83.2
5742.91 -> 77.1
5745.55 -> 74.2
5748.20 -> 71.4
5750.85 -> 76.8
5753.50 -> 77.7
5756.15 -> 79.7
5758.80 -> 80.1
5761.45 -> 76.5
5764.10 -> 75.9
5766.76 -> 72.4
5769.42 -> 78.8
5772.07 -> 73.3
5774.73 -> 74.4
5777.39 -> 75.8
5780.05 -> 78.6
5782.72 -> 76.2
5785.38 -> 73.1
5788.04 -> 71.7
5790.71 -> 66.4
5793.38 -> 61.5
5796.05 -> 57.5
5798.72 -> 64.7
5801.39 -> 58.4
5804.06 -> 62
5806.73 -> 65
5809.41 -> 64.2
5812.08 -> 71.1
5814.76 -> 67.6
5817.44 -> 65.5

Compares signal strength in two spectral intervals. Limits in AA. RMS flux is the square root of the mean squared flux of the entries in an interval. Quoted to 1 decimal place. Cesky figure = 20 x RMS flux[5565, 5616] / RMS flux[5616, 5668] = 20.6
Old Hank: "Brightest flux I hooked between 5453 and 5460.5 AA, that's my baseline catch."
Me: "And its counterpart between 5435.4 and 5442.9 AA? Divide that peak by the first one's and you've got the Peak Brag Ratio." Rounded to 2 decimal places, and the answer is 1.12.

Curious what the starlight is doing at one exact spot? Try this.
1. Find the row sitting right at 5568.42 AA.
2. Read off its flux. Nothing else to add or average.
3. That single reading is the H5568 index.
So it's 84.1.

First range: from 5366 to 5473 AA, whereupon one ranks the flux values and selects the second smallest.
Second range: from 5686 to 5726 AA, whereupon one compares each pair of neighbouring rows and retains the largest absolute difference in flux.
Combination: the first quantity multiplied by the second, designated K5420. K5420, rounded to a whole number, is 415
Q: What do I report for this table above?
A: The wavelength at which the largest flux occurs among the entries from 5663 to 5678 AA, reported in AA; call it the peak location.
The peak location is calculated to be 5671.94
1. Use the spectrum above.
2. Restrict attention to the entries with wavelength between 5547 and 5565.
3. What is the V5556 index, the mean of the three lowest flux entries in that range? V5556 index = 80.8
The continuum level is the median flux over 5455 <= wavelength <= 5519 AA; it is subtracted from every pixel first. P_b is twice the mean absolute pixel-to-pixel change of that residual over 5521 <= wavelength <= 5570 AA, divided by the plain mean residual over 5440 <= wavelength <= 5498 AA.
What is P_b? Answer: -6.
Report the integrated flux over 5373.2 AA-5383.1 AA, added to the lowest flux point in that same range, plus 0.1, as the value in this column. 915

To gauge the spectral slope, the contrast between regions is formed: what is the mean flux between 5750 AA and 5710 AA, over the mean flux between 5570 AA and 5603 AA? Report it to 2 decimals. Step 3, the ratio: 0.97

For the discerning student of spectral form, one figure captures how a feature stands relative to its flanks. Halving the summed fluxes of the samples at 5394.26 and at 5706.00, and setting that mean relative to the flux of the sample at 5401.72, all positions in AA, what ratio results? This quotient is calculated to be 1.02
